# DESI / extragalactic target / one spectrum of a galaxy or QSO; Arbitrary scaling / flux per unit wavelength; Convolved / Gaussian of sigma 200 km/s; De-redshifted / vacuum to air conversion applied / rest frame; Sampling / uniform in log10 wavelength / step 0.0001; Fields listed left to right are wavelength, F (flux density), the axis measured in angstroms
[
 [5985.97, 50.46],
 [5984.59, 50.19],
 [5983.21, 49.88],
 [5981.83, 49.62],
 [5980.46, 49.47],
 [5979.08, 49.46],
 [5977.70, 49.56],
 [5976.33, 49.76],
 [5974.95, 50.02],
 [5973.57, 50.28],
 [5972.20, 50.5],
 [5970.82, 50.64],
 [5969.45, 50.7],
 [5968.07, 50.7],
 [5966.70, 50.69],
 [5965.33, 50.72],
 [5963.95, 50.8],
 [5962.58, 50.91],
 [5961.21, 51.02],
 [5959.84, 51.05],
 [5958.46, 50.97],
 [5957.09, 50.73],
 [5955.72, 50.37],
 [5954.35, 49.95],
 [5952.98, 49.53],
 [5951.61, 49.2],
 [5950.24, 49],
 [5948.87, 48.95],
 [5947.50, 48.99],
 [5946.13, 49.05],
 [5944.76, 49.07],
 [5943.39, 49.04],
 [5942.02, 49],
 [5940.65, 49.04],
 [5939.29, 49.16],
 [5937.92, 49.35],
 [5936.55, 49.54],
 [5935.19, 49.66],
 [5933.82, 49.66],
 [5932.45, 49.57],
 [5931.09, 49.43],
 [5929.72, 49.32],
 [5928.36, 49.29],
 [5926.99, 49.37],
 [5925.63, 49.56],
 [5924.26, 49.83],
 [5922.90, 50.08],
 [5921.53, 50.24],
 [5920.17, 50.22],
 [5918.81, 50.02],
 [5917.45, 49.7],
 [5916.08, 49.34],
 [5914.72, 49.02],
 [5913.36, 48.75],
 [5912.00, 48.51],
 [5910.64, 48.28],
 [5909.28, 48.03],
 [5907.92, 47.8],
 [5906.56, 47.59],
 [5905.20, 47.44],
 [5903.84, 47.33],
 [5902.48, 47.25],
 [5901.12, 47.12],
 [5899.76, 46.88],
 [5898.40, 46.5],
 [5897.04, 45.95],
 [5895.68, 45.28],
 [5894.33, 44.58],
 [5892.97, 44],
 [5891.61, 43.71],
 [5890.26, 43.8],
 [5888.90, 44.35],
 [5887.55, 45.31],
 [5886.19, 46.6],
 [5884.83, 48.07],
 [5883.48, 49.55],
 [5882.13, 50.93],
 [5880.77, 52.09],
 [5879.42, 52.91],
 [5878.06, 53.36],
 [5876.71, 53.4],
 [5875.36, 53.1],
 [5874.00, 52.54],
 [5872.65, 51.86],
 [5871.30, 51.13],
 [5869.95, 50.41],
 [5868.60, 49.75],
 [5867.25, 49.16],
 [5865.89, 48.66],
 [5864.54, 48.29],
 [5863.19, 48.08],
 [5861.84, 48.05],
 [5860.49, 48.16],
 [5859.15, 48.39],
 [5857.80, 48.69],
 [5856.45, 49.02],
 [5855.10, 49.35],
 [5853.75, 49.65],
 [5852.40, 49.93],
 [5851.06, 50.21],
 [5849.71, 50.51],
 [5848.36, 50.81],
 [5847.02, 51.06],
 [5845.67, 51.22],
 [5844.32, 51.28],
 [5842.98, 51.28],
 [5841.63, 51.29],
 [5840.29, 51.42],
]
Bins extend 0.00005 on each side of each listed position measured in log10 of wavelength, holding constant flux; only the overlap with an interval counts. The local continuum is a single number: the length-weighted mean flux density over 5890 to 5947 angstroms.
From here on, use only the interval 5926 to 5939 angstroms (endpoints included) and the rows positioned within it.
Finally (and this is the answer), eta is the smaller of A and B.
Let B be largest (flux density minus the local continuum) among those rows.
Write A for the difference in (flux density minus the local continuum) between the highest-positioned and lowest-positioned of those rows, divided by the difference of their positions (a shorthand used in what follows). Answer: 0.00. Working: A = 0.00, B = 1.4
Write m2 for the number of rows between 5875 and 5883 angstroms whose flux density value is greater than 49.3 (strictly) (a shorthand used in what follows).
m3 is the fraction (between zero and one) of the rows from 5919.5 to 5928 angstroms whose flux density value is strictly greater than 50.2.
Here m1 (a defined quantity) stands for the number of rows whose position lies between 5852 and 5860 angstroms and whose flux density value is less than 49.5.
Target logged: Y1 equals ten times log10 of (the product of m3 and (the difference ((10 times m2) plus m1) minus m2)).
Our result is 13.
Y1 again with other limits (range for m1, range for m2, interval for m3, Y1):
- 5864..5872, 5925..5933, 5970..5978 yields 14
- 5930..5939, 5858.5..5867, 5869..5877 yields 3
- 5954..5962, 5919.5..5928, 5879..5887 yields 14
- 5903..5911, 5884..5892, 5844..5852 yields 8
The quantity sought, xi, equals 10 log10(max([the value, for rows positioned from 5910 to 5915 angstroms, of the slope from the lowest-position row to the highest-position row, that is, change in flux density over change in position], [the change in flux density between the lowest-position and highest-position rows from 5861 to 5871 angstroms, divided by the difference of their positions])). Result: -5.4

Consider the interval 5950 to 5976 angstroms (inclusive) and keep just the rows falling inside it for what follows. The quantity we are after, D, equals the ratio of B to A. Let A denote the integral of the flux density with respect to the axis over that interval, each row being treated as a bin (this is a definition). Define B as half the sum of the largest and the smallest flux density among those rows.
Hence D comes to 0.0382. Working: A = 1311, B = 50.0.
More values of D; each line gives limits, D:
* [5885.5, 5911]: 0.0391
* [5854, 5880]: 0.0389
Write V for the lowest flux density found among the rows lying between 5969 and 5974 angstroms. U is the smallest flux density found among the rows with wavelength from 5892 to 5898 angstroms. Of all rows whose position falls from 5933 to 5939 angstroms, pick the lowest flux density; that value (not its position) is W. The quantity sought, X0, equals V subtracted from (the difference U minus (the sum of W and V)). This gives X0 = -106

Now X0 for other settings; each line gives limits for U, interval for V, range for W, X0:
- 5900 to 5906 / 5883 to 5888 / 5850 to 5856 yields -93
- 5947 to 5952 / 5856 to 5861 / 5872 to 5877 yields -99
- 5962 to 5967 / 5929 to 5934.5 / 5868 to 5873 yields -98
